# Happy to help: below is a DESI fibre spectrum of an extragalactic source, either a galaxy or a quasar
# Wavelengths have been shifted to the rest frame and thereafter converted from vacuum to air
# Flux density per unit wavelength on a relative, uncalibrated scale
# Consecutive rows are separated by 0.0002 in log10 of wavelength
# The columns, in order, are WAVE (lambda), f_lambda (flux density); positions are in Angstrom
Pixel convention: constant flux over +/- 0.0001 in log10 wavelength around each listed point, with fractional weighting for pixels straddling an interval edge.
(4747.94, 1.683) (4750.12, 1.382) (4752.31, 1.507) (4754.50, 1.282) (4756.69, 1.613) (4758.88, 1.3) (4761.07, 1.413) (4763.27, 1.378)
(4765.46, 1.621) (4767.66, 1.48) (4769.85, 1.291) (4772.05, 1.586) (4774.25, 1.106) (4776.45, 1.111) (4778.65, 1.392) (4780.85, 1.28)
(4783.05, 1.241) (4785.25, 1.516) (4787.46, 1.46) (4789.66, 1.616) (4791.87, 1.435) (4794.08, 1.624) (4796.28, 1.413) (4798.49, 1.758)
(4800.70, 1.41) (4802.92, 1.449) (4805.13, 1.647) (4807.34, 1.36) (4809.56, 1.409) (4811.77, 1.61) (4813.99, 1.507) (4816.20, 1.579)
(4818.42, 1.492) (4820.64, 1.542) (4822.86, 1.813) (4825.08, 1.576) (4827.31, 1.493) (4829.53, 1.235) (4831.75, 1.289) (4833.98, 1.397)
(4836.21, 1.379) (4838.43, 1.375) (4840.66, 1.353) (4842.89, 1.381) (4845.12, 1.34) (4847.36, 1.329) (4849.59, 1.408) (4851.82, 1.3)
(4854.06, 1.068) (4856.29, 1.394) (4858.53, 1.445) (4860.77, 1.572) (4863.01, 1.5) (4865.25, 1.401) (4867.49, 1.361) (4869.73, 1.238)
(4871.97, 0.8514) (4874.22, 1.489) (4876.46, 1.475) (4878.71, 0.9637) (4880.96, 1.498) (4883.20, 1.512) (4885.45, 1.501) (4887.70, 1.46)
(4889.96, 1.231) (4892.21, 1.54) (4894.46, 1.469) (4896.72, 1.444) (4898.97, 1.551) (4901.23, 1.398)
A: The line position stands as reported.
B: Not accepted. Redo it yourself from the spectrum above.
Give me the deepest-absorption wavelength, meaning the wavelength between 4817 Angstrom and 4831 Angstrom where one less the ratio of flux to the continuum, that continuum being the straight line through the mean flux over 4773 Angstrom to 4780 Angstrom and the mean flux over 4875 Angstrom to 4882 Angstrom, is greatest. 4829.53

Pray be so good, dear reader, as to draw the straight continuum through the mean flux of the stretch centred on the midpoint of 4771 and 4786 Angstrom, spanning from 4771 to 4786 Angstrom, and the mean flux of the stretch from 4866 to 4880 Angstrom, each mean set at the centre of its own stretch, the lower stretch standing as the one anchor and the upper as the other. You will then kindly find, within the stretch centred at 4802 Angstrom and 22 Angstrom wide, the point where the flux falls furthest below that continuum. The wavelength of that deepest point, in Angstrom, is 4807.34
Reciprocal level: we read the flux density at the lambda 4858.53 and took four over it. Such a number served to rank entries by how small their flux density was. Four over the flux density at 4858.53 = 2.77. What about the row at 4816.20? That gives 2.53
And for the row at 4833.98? 2.86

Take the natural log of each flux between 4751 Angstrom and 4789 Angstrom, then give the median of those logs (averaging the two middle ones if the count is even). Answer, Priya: 0.33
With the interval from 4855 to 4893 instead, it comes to 0.38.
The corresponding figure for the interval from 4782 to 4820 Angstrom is 0.40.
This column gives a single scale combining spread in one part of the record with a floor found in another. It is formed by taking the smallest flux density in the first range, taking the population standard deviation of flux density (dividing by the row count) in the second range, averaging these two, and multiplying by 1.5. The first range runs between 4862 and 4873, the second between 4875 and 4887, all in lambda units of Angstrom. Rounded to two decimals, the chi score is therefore 0.80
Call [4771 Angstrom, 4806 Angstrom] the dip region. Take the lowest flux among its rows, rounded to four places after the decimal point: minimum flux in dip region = 1.1060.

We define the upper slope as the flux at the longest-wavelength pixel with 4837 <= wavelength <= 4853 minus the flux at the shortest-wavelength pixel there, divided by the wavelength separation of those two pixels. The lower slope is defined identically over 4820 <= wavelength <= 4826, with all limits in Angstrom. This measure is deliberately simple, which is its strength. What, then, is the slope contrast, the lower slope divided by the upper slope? -1.4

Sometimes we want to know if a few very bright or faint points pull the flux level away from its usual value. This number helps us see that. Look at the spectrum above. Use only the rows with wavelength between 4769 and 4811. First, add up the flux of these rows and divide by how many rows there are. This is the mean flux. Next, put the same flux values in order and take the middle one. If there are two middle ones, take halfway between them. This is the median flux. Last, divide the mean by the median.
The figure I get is 1.01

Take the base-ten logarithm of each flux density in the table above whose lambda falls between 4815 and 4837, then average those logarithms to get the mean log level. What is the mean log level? 0.168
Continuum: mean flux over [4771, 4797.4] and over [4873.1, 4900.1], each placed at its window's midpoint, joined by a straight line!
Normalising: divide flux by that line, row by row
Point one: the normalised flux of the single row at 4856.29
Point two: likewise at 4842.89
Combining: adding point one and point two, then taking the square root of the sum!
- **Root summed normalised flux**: 1.399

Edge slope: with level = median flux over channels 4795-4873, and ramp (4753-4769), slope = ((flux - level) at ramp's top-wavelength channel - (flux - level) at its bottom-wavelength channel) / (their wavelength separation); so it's 0.015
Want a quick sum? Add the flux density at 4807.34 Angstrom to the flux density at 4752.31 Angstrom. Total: 2.87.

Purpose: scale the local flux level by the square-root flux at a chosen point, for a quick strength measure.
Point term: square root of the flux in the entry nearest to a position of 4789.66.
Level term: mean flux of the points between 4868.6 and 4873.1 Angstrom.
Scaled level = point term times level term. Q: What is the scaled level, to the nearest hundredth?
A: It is 1.33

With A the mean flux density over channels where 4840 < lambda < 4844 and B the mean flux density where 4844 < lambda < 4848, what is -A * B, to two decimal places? -1.82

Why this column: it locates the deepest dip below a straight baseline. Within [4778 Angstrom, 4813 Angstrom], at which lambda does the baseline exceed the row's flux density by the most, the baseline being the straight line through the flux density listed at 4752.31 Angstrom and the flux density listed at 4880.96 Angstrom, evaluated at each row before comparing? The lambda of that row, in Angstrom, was 4783.05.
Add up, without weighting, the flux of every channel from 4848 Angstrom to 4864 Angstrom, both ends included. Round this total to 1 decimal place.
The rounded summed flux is 9.7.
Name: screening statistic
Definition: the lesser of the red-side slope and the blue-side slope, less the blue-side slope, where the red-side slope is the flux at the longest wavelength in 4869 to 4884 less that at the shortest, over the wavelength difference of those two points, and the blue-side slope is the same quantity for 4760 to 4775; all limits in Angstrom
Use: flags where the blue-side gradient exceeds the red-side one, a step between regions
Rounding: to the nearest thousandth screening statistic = 0.000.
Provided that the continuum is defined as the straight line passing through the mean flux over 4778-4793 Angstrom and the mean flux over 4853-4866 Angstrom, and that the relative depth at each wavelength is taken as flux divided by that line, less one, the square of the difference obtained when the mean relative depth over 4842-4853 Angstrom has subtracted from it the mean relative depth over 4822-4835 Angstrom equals 0.006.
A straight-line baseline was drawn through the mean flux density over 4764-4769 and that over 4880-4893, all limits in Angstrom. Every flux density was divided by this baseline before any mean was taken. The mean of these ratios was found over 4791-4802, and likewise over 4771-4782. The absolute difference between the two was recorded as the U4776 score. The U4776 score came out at 0.16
